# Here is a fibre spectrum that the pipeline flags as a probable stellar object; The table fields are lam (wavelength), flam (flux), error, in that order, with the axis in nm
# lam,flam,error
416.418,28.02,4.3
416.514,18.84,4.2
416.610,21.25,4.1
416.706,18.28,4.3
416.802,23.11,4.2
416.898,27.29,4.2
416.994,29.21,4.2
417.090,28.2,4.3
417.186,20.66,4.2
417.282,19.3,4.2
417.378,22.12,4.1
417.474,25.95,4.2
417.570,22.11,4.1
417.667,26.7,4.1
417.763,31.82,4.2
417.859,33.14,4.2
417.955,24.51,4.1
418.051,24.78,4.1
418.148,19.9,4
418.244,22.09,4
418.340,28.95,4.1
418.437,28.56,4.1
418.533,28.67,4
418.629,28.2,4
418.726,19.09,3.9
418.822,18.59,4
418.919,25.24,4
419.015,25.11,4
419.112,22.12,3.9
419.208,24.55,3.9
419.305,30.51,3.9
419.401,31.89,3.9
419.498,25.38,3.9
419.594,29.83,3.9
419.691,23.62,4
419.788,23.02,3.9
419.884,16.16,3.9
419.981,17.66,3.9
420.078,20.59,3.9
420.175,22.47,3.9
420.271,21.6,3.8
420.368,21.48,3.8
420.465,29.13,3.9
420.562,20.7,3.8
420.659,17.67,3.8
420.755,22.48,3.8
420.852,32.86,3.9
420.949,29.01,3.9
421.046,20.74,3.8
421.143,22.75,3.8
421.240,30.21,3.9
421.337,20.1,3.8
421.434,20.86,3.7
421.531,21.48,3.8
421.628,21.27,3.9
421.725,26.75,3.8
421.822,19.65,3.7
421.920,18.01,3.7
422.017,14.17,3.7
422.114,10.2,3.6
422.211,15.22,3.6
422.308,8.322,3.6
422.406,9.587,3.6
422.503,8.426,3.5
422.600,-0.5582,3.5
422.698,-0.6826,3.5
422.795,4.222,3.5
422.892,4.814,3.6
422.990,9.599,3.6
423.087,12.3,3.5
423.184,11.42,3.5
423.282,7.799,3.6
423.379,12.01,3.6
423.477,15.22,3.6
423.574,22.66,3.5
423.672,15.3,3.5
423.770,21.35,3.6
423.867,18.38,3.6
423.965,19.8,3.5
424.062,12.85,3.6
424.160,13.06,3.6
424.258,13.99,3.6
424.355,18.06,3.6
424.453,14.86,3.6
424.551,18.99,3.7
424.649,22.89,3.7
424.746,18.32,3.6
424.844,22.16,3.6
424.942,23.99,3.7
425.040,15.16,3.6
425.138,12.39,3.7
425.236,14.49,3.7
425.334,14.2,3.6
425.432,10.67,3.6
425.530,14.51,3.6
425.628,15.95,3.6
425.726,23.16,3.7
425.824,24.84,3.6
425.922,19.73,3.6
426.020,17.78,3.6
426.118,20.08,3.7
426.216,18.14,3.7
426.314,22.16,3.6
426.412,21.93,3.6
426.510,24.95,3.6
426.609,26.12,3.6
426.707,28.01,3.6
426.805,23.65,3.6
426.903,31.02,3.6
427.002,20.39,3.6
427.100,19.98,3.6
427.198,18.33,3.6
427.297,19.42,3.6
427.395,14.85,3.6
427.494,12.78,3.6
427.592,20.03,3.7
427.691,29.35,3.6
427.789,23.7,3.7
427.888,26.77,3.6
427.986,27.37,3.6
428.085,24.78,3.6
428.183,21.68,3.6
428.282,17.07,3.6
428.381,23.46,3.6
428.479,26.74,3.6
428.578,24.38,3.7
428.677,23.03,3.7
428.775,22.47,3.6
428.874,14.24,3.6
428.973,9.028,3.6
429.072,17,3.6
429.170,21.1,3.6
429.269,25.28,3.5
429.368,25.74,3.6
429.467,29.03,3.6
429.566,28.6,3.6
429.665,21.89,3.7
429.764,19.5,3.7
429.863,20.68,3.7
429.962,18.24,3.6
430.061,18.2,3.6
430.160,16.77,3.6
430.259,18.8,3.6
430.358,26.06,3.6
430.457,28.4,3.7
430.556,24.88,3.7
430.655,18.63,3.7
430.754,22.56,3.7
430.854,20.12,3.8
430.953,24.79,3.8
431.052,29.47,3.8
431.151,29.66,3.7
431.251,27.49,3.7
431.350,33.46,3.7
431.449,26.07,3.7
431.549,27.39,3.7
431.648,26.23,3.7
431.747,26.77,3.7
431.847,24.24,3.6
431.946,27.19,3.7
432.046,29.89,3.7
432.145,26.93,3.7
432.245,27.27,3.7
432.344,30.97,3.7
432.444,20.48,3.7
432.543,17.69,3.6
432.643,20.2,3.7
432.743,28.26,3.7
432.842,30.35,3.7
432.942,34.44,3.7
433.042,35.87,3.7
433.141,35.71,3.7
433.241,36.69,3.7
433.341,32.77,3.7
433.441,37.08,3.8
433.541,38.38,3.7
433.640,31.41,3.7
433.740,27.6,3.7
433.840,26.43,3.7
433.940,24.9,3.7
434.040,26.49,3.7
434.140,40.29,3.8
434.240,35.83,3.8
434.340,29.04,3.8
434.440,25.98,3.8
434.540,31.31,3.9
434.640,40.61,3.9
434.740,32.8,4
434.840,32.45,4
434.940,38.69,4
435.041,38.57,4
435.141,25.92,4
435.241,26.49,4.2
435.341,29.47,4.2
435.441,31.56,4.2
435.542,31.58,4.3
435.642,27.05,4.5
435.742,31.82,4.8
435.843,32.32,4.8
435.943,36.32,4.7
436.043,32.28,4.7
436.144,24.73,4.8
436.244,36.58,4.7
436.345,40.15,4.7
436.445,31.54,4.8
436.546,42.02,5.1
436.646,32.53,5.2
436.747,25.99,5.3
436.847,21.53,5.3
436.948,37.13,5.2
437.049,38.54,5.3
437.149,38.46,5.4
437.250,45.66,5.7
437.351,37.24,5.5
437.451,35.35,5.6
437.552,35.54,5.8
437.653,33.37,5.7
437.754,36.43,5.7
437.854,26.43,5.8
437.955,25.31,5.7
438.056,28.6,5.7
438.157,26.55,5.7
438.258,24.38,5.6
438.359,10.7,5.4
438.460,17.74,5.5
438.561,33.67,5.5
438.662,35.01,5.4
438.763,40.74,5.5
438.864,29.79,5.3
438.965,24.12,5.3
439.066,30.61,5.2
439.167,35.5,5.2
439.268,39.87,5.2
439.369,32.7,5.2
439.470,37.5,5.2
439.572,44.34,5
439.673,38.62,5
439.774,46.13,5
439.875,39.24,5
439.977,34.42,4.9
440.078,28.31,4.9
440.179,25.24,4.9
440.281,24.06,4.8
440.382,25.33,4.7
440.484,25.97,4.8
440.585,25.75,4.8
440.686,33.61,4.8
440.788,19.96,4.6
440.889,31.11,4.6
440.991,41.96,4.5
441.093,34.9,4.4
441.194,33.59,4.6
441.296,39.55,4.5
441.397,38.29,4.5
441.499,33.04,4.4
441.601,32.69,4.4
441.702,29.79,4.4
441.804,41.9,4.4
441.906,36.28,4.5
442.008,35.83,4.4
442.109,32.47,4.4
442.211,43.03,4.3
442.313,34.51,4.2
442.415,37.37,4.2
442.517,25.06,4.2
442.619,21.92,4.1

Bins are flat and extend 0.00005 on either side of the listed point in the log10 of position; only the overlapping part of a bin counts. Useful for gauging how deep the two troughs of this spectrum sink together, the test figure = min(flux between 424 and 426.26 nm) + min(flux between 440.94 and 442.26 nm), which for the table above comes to 40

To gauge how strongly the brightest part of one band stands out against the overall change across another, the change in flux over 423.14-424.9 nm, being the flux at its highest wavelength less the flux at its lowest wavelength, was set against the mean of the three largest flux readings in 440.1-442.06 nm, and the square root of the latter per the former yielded 2.0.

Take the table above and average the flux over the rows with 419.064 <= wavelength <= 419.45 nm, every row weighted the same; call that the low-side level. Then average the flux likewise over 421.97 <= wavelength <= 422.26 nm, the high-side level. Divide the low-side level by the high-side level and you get 2.1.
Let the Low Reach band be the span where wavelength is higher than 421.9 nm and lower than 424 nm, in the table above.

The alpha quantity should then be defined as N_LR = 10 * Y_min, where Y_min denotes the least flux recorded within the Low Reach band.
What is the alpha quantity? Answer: -7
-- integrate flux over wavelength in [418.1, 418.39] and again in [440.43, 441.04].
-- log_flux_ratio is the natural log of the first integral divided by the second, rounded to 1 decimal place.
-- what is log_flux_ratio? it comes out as -1.0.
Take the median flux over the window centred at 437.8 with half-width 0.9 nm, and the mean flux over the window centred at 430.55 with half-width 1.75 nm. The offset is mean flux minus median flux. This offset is -10.6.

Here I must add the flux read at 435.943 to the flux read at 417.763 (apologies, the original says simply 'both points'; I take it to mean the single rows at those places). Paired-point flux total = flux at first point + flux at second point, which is 68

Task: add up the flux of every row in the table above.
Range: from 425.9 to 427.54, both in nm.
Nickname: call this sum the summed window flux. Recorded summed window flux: 359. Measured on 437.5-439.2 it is 494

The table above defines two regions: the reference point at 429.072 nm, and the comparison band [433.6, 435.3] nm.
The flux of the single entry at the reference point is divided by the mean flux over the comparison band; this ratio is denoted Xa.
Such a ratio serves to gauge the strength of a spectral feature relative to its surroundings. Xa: 0.54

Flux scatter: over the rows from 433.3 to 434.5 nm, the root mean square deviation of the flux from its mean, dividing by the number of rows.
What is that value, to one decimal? 5.2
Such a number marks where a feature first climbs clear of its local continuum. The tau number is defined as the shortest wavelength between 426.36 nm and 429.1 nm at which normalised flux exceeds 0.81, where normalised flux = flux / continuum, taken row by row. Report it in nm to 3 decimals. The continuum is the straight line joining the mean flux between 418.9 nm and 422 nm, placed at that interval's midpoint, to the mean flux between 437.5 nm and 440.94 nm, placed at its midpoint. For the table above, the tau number 426.412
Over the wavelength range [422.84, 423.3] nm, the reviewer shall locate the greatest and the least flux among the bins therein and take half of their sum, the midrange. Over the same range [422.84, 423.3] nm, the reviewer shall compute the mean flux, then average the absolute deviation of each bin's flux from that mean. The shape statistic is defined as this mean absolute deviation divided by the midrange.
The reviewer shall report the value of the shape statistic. 0.27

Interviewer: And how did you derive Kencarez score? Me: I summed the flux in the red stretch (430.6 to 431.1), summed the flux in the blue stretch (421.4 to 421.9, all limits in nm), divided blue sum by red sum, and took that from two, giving 1.05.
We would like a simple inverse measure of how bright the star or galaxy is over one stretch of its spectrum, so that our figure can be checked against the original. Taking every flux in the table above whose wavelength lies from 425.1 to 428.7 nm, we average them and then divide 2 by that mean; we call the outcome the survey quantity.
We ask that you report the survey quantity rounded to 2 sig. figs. 0.095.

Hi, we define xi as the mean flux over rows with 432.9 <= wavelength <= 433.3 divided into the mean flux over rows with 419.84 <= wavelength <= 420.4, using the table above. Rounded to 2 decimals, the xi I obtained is 0.56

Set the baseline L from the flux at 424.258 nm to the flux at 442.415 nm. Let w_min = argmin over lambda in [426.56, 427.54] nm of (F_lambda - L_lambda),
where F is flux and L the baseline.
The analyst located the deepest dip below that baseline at 427.494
